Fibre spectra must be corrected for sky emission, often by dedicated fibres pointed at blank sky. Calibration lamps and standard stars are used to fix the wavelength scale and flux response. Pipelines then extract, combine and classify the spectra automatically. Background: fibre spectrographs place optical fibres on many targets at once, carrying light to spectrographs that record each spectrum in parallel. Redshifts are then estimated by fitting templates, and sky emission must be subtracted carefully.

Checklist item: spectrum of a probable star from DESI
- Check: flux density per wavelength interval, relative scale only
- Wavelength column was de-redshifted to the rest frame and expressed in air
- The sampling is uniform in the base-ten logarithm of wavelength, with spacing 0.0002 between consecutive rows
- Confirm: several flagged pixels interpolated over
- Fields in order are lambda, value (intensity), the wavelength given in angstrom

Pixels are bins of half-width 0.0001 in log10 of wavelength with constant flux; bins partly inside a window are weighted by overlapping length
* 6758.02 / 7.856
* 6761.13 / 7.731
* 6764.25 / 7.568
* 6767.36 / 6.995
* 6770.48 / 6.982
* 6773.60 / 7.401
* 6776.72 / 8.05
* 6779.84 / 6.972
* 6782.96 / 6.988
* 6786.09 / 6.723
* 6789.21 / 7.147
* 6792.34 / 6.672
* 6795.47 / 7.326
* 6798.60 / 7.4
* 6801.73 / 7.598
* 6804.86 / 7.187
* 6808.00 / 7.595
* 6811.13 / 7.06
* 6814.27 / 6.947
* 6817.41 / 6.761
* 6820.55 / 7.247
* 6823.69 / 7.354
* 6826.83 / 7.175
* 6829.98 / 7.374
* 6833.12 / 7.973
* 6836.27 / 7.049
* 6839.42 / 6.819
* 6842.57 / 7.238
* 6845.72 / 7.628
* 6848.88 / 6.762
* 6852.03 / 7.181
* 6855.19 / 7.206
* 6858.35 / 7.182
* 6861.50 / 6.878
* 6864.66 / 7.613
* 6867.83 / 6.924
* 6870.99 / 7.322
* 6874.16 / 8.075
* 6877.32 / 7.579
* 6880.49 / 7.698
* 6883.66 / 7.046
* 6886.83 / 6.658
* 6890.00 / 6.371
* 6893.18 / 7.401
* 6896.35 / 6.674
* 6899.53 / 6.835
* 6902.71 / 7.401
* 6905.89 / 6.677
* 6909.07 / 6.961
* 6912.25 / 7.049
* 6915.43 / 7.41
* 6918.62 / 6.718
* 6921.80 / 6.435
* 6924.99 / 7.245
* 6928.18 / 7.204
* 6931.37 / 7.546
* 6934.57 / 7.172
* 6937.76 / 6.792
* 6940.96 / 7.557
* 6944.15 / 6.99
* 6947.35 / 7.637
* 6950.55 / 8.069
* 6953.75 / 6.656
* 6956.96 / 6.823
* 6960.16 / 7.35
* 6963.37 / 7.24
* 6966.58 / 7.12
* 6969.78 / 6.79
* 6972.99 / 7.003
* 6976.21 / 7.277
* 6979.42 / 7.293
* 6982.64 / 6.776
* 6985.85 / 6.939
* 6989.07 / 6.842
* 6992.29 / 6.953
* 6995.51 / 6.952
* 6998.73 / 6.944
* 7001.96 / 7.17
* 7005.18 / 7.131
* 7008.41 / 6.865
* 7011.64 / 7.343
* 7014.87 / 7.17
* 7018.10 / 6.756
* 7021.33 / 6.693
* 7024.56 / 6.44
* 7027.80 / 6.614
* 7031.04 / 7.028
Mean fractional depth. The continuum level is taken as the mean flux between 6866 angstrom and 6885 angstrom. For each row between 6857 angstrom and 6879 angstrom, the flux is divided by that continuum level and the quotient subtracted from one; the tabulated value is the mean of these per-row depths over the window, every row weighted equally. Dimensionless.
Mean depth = 0.010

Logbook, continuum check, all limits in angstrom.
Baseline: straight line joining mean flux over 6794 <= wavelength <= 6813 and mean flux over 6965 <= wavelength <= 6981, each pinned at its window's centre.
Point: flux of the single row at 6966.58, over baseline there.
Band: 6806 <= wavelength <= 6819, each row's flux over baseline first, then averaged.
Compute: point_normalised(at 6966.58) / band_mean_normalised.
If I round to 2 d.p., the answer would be 1.04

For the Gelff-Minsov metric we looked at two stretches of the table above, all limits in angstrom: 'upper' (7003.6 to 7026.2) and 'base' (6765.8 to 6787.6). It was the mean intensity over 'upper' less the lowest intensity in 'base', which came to 0.19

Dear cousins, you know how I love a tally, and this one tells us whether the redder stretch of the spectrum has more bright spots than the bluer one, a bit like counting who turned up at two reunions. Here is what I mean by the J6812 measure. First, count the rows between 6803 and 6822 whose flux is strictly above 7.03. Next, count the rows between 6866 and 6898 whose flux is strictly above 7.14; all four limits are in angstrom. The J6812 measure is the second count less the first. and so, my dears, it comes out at 1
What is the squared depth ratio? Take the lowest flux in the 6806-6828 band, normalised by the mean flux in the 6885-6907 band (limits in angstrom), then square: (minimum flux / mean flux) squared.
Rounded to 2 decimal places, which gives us 0.97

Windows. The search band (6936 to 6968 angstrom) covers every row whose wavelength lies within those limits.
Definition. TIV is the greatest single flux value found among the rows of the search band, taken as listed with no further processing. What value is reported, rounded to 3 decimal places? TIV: 8.069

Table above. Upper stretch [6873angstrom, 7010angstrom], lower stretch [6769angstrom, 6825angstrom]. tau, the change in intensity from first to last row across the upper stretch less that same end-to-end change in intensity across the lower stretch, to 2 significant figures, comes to -1.6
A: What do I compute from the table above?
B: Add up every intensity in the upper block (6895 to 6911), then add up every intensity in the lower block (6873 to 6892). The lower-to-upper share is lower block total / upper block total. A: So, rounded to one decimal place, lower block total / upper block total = 1.3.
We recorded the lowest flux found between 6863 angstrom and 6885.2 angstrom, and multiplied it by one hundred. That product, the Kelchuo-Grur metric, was 692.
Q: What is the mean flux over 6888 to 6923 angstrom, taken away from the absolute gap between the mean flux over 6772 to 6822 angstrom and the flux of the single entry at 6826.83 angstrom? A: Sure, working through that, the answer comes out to -6.89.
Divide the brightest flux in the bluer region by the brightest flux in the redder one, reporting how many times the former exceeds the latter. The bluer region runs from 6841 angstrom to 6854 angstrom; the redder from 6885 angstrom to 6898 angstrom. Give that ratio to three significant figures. 1.03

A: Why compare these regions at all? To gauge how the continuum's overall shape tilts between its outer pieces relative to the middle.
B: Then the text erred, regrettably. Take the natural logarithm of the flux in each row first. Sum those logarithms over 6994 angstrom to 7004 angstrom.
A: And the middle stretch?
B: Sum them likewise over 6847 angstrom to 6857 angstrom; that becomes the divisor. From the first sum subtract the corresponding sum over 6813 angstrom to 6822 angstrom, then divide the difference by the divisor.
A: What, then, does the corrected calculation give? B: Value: 0.003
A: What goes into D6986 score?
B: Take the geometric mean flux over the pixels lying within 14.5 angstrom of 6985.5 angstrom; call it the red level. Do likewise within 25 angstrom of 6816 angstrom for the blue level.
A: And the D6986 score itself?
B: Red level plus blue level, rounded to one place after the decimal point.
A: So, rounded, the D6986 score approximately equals 14.2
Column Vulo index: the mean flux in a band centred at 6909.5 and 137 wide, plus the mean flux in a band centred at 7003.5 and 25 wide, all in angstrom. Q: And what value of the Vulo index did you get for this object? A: 14.21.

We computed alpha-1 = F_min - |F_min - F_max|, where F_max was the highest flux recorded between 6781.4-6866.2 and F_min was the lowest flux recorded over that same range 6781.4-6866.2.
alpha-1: 5.4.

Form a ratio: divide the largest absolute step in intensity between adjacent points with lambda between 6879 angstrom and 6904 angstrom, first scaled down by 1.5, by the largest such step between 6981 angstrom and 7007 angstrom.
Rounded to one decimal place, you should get 3.0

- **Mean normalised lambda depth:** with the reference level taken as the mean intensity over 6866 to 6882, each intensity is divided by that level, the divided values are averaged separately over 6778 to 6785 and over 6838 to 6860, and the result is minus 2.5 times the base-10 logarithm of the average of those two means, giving 0.07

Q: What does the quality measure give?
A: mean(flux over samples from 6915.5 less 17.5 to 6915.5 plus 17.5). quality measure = 7.04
